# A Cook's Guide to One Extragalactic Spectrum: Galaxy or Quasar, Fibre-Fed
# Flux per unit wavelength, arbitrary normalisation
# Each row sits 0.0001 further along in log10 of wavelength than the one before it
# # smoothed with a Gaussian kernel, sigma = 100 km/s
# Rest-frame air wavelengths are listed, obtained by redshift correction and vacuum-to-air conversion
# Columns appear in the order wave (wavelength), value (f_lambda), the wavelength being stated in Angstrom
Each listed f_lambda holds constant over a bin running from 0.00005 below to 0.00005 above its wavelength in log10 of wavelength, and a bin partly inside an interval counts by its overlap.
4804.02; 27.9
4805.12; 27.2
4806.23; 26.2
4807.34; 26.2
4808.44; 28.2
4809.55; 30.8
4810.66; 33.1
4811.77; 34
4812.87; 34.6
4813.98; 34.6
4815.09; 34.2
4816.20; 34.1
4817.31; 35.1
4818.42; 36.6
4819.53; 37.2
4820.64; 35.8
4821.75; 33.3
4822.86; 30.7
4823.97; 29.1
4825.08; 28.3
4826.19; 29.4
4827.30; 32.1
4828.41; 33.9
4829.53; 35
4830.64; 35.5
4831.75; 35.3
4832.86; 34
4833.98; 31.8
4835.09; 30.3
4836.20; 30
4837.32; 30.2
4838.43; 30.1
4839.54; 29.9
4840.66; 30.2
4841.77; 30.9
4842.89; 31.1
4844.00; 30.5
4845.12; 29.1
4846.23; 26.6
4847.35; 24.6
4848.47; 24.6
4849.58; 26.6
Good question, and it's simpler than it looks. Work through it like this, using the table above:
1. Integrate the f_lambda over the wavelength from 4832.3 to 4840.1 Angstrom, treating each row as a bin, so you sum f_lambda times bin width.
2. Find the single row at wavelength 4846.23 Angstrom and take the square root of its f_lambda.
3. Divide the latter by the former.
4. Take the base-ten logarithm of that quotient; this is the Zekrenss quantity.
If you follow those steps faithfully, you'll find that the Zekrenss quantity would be -1.67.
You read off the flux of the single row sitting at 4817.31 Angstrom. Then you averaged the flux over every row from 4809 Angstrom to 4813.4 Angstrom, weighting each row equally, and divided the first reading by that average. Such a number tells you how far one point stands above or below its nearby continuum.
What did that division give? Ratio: 1.06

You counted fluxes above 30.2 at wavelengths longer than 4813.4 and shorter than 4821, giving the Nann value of 7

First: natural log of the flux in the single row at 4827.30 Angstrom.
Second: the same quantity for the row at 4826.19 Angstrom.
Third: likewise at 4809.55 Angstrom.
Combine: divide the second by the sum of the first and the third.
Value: 0.490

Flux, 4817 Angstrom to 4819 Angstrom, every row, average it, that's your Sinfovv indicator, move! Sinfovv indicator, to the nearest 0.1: 35.9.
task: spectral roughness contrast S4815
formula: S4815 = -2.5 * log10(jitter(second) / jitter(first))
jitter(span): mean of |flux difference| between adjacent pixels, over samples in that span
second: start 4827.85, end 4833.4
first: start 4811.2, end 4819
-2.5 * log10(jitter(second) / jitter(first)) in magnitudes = -0.28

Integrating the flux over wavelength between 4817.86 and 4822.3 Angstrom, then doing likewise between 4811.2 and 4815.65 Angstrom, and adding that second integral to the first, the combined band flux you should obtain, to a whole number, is 311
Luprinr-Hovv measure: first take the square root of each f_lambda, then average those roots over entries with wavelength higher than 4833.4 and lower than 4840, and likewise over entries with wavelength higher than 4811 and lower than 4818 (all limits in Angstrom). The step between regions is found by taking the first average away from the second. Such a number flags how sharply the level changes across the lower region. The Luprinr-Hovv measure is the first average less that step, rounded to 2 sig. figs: 5.2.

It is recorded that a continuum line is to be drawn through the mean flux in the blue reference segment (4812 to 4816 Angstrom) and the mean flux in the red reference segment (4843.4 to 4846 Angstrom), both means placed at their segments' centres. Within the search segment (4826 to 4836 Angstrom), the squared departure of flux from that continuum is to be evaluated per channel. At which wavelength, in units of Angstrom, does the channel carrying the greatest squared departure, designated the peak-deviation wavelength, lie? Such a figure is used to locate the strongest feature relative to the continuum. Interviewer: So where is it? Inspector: 4830.64 Angstrom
